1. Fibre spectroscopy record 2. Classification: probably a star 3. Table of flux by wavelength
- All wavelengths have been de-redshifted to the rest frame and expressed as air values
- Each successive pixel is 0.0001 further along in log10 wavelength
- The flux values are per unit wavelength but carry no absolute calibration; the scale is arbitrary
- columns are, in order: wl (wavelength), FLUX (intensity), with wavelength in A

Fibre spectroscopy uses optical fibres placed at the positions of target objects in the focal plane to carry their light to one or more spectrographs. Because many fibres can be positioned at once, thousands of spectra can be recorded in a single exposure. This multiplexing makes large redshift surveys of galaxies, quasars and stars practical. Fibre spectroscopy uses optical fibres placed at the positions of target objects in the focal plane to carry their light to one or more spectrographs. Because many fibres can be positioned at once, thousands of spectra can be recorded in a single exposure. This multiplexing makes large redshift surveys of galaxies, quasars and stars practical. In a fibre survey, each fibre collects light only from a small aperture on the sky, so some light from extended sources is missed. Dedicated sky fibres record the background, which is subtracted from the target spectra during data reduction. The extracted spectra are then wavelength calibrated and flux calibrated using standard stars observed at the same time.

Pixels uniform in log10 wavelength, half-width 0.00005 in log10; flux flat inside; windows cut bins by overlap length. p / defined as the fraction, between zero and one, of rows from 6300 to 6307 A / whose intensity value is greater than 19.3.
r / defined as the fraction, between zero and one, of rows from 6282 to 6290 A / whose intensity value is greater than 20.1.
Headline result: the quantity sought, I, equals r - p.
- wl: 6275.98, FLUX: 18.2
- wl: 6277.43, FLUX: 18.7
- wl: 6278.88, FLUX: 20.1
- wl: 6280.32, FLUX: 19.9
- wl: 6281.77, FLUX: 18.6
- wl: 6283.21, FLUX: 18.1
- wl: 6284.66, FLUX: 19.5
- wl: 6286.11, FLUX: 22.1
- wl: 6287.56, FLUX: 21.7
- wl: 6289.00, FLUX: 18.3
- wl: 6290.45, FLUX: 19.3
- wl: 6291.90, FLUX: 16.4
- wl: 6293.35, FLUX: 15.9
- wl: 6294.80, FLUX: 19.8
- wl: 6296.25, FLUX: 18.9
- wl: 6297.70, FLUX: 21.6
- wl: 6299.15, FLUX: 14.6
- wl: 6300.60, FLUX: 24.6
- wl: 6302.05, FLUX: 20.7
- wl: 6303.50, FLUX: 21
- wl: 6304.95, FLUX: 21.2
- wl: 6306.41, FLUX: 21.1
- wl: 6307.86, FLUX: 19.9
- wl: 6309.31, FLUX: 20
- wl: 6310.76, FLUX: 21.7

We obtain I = -0.6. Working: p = 1.00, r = 0.40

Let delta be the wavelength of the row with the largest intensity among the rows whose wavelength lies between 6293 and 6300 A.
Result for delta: 6297.70 A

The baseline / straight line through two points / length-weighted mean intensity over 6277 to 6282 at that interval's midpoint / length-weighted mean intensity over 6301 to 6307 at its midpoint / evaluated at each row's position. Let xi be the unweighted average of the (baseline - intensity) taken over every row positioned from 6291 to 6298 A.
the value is 2.0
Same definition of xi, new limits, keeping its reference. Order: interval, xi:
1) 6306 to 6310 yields 1.1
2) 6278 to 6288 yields -0.3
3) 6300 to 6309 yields -0.2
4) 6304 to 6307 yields 0.1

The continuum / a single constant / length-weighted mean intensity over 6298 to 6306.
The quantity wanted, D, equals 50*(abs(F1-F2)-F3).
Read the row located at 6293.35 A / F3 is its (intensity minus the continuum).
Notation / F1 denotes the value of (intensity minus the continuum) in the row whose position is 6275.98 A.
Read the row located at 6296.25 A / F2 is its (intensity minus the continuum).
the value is 265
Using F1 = -2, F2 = -1.6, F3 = -5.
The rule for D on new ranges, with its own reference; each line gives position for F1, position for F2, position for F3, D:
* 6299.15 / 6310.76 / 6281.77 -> 450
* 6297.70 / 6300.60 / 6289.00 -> 260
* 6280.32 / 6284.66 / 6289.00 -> 130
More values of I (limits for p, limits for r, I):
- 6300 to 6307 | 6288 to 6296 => -1.0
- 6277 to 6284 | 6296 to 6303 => 0.2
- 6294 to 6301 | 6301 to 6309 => 0.2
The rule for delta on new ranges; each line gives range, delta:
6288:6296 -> 6294.80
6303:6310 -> 6304.95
